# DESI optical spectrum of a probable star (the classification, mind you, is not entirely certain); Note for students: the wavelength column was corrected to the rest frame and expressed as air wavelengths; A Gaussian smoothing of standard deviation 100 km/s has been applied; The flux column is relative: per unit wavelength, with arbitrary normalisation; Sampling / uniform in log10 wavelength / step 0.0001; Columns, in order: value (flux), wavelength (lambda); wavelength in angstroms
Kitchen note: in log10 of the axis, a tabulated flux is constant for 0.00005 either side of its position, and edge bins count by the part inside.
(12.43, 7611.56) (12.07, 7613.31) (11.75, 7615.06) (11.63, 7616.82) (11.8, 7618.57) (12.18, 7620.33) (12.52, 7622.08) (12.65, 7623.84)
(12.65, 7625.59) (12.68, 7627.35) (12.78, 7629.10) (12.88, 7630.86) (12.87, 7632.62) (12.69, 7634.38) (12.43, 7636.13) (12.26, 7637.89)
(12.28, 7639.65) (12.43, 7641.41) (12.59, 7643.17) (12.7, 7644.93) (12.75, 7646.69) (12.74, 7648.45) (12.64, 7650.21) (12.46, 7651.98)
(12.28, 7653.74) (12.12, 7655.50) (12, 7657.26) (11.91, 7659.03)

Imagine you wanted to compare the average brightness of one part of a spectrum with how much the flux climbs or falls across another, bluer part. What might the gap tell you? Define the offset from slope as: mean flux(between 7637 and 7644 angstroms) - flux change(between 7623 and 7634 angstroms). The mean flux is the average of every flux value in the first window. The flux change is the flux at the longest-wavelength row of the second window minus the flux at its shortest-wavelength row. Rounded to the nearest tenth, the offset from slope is 12.2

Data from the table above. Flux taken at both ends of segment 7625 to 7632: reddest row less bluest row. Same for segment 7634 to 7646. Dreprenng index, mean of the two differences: 0.12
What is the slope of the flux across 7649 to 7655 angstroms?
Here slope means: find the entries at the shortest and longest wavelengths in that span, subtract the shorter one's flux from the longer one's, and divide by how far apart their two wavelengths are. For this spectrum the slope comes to -0.10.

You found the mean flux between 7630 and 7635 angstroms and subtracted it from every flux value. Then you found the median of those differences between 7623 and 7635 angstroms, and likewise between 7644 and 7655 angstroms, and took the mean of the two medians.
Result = -0.13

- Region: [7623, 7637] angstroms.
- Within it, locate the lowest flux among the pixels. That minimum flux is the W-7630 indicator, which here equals 12.43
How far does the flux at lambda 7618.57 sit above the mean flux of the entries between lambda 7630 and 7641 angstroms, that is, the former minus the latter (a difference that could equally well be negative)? -0.8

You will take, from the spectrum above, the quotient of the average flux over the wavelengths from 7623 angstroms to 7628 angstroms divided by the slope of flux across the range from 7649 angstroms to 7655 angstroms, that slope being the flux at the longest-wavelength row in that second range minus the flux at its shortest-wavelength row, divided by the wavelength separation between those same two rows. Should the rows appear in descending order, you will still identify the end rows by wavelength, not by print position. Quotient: -124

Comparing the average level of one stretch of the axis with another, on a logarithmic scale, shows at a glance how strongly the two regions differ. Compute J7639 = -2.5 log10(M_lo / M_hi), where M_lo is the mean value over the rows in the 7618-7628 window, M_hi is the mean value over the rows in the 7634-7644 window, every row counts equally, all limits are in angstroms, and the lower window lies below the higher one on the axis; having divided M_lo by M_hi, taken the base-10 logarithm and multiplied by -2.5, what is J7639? 0.00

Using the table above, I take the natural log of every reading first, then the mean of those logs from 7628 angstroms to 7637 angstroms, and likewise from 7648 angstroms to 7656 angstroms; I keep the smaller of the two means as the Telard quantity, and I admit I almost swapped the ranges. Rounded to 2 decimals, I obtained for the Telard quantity 2.52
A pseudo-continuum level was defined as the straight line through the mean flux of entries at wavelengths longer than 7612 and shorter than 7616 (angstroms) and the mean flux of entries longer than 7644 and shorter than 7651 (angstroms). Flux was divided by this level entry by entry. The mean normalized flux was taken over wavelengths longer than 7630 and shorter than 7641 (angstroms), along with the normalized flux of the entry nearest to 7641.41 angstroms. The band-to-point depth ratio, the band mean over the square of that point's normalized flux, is 1.03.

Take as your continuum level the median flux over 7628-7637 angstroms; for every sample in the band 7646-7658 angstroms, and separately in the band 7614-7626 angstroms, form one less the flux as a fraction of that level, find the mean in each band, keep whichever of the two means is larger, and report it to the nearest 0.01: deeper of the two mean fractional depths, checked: 0.05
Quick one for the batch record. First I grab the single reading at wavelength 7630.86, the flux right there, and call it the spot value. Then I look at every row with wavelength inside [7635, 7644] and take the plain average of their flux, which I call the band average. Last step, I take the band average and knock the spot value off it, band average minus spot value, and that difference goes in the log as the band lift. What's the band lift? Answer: -0.5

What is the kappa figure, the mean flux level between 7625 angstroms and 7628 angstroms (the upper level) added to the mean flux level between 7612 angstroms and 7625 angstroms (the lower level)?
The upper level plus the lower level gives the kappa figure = 24.8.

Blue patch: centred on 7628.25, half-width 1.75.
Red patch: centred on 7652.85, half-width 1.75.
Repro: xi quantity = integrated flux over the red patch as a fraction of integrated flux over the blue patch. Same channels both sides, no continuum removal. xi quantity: 0.97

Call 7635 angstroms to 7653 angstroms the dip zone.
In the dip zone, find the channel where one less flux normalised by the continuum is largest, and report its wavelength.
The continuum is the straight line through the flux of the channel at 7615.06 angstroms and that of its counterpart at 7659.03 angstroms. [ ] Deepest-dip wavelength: 7637.89 angstroms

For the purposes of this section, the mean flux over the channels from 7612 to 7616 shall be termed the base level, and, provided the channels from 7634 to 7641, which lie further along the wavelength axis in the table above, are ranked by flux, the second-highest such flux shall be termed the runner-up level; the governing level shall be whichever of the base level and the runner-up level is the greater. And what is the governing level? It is 12.4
